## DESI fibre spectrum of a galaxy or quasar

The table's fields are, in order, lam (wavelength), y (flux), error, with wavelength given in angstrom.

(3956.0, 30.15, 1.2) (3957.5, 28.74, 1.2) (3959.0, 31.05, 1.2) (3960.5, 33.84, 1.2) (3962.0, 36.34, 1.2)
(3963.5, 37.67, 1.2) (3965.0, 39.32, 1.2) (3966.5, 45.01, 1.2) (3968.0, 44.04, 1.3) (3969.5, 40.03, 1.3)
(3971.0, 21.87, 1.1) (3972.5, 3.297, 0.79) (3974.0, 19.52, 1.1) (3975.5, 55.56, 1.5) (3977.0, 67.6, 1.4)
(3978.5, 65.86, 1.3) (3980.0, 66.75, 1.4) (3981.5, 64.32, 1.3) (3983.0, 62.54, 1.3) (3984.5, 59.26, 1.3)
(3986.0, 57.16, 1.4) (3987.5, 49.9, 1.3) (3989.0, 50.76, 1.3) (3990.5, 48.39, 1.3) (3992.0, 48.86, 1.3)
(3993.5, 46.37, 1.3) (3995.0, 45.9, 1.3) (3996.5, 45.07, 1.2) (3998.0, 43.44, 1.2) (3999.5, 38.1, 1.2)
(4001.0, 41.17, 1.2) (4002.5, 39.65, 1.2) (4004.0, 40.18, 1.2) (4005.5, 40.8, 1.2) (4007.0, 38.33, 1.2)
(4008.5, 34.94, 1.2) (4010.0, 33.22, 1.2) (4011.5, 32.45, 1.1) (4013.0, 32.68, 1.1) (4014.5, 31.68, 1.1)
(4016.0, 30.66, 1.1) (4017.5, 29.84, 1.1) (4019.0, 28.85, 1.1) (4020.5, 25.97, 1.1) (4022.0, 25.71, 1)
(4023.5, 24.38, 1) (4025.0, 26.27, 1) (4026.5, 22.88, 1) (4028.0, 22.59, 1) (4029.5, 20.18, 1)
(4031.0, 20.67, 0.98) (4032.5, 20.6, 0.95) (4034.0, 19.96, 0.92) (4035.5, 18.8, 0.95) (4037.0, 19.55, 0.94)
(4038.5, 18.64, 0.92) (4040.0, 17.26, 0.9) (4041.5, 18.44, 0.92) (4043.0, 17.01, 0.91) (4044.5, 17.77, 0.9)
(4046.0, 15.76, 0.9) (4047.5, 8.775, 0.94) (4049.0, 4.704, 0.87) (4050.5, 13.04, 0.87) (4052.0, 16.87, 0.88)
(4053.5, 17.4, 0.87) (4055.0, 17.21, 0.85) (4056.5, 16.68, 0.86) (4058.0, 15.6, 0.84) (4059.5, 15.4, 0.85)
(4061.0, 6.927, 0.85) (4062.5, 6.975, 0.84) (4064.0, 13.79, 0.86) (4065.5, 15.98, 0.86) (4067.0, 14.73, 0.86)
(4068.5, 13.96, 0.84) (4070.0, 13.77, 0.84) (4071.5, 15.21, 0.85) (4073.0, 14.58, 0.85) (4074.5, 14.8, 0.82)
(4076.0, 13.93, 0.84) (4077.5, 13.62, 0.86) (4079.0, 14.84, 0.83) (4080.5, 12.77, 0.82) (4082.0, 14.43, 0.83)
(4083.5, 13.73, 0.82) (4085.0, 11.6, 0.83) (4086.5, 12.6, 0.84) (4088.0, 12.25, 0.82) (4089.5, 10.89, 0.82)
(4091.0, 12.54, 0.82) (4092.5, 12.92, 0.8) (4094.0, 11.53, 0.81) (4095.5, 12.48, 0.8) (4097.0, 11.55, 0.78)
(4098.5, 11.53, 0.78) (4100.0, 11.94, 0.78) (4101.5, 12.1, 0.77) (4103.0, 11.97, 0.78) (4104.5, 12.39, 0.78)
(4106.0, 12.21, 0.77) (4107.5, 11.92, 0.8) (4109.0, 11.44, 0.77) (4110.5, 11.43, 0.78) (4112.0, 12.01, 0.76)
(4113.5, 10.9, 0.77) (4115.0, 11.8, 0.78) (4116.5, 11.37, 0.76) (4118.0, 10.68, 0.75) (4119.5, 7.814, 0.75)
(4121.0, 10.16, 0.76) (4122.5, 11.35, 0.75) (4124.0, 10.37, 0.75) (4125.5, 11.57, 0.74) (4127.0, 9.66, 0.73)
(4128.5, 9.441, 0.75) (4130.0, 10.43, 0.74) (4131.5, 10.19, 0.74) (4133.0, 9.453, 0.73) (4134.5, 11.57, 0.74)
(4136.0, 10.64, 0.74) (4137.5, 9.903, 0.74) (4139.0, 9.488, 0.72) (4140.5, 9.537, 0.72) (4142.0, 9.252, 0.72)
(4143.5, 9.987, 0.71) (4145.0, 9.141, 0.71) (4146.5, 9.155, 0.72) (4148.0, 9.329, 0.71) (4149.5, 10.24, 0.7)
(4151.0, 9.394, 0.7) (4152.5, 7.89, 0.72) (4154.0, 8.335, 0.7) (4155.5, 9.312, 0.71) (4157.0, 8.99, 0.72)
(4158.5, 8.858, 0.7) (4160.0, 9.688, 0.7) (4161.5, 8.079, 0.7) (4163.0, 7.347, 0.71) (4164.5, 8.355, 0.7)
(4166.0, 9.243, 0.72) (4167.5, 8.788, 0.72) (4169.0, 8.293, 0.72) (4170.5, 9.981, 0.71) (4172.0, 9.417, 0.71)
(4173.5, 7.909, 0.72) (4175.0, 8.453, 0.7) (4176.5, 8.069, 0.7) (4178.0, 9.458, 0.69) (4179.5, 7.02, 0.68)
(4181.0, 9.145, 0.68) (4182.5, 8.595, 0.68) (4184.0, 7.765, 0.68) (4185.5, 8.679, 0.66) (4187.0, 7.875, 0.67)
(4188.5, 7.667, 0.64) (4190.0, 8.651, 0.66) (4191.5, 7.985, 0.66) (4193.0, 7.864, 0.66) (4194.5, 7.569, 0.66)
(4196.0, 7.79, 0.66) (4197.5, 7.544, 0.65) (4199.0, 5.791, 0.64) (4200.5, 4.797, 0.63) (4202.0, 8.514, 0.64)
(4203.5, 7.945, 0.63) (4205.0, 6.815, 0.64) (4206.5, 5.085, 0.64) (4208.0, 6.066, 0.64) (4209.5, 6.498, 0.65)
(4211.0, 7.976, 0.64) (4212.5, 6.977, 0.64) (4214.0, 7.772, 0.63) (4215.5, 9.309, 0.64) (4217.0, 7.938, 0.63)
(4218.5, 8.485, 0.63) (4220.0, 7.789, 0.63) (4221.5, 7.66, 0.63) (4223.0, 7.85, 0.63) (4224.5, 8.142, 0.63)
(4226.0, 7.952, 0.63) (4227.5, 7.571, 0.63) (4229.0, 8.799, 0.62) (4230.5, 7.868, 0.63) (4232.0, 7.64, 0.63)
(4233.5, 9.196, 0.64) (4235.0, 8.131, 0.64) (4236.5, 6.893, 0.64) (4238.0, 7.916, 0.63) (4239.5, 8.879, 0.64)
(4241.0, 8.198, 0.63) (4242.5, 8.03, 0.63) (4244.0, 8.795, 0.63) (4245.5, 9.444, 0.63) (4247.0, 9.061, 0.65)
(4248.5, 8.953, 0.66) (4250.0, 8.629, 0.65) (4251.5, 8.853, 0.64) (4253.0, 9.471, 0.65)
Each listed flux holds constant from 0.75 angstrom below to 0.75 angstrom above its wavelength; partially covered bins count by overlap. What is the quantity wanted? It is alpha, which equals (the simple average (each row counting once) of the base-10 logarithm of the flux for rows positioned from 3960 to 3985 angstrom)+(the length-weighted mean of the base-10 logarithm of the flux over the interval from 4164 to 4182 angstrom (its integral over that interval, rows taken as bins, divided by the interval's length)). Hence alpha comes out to 2.52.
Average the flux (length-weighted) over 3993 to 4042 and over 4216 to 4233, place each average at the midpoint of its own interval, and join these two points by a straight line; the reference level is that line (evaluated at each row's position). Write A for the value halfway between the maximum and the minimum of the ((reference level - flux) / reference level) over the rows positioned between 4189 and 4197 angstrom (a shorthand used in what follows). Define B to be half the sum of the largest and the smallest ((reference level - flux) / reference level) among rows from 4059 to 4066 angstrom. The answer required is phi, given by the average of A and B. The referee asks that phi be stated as 0.42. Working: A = 0.29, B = 0.54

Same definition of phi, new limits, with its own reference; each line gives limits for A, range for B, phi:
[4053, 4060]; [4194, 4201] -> 0.39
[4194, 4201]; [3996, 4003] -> 0.07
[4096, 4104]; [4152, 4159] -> 0.45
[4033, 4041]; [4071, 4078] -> 0.37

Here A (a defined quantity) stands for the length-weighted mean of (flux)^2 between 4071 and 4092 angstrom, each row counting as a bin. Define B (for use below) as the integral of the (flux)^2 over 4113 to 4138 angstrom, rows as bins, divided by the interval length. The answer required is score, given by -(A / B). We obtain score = -1.6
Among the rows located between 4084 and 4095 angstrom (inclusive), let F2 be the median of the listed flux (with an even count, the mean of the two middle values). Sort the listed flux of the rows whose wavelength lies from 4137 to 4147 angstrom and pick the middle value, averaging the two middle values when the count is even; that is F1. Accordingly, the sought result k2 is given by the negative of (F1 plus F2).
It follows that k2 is -22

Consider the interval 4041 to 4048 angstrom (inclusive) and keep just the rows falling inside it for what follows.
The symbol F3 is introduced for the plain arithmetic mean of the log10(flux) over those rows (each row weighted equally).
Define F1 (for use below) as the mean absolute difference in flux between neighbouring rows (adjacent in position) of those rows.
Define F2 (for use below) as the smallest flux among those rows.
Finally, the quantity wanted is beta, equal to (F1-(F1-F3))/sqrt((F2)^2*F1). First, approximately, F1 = 2.8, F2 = 8.775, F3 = 1.2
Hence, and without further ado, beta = 0.08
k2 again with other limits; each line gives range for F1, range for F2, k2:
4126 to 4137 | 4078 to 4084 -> -24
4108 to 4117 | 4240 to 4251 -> -20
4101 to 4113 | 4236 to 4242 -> -20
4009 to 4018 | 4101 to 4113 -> -44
